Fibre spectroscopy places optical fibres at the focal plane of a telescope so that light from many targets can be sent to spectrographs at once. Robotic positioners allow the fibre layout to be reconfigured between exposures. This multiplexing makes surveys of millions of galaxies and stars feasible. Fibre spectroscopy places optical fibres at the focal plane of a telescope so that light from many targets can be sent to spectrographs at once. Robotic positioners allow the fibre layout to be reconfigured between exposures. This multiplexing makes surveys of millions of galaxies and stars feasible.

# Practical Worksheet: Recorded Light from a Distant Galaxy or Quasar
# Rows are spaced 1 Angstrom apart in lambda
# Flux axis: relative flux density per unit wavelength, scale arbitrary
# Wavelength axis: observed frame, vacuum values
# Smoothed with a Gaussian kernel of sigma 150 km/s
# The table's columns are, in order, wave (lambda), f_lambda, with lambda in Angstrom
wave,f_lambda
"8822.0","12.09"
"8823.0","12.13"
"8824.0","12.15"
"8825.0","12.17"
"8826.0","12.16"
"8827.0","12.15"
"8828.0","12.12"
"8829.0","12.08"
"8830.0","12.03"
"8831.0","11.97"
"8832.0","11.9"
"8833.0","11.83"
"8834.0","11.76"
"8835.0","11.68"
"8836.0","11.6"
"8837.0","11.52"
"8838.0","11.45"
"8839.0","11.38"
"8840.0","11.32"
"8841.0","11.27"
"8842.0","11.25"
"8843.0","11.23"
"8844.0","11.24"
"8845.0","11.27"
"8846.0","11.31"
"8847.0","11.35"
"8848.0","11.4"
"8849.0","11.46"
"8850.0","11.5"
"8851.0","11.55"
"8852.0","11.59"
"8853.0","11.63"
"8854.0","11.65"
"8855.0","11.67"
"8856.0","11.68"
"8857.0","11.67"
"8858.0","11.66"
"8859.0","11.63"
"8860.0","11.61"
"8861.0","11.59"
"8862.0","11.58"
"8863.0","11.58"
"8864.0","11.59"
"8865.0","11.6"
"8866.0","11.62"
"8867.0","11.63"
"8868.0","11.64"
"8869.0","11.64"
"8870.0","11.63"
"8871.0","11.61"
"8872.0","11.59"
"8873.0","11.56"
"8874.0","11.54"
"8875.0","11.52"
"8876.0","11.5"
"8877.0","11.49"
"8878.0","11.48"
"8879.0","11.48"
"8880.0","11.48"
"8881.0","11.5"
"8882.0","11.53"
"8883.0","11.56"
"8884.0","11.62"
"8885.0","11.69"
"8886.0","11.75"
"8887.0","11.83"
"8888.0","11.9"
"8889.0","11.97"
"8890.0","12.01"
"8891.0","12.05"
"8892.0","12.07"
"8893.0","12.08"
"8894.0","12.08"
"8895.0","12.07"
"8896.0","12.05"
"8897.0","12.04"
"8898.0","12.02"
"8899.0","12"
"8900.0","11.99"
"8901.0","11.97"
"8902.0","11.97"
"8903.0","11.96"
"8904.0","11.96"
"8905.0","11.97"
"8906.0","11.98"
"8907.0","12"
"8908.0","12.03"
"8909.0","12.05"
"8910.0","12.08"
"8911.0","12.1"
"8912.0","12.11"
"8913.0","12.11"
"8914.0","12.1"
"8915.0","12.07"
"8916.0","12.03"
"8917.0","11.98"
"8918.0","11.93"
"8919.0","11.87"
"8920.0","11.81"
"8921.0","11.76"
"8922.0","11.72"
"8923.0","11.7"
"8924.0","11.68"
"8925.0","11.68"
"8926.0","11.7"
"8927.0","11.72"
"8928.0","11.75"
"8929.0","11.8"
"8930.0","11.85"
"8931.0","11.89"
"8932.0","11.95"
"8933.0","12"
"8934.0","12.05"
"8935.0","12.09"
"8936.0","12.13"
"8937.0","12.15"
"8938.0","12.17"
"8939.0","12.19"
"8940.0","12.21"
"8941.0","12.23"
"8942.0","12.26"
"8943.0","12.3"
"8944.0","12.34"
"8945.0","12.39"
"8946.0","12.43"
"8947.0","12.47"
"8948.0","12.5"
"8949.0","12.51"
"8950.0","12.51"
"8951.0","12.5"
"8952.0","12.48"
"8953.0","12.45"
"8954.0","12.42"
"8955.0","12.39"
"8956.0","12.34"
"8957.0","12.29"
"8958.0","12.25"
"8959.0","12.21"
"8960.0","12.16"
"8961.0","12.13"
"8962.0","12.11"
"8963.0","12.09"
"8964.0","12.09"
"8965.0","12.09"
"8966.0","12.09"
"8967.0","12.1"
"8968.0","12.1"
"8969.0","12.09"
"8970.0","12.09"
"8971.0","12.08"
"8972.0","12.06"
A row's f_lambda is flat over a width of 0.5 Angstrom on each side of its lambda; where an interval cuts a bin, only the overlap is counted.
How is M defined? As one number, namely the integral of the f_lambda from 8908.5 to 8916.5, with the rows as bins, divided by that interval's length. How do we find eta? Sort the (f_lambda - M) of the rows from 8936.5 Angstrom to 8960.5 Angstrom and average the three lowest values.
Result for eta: 0.08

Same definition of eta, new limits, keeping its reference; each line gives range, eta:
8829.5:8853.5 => -0.84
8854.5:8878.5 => -0.59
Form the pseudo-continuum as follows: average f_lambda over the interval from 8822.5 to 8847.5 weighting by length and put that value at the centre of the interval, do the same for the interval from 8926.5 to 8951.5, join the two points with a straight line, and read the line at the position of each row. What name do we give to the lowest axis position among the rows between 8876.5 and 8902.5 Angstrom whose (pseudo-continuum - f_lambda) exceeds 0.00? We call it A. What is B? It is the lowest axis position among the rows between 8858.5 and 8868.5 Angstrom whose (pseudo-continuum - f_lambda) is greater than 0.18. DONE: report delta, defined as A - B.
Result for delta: 17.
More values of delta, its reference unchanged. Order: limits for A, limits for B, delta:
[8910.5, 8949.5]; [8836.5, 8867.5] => 79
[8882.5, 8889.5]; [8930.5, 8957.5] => -48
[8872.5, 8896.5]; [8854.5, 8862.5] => 13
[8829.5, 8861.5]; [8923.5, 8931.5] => -89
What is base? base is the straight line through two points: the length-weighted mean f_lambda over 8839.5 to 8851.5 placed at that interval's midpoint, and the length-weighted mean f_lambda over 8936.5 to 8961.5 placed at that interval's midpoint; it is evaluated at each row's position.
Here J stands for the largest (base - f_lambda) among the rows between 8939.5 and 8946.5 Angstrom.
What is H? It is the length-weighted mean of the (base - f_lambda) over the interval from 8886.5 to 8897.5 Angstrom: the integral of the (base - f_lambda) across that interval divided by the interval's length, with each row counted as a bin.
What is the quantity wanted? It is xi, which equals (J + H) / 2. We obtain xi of -0.09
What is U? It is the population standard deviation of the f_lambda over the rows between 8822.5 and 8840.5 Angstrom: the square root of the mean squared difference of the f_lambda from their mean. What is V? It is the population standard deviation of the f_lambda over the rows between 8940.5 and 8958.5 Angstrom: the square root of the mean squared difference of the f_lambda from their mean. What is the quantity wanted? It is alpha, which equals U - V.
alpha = 0.19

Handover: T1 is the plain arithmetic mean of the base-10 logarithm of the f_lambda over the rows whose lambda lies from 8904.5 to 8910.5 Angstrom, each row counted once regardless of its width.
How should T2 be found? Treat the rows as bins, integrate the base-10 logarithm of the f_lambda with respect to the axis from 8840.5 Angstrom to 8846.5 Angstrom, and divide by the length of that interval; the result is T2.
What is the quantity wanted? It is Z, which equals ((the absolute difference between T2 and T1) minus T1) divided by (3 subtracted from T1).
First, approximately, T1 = 1.08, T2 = 1.05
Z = 0.548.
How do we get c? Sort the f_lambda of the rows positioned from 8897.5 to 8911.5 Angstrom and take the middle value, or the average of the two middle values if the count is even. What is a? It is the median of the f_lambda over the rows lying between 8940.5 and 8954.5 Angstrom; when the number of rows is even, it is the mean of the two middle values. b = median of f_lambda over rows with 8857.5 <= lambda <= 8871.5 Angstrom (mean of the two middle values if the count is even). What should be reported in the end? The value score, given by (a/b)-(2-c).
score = 11.1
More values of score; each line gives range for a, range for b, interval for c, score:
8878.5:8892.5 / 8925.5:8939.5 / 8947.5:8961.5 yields 11.4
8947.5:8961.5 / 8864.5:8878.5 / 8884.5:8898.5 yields 11.1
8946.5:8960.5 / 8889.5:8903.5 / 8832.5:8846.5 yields 10.4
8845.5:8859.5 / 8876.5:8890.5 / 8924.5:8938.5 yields 10.9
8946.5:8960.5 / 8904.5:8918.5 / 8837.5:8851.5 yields 10.4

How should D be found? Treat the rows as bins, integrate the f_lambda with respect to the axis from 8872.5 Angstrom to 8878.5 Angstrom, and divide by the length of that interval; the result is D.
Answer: 11.5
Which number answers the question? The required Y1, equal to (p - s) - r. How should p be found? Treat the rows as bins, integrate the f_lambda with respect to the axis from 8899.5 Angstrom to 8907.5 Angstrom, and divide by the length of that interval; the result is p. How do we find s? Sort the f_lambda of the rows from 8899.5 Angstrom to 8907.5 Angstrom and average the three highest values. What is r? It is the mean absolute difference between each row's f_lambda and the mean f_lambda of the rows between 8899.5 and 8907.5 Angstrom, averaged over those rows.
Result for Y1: -0.03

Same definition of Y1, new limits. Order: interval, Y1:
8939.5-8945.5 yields -0.11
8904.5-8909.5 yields -0.05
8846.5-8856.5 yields -0.22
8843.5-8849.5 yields -0.13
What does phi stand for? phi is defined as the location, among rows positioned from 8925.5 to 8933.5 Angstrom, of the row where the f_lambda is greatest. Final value 8933.0 Angstrom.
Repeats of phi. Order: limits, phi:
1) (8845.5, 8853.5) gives 8853.0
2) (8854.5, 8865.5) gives 8856.0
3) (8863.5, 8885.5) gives 8885.0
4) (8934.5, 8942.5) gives 8942.0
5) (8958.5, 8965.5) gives 8959.0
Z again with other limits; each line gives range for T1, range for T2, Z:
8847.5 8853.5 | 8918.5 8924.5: 0.543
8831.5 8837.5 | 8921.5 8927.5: 0.553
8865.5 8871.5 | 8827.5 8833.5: 0.544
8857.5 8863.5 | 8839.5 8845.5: 0.543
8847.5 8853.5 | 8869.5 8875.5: 0.547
